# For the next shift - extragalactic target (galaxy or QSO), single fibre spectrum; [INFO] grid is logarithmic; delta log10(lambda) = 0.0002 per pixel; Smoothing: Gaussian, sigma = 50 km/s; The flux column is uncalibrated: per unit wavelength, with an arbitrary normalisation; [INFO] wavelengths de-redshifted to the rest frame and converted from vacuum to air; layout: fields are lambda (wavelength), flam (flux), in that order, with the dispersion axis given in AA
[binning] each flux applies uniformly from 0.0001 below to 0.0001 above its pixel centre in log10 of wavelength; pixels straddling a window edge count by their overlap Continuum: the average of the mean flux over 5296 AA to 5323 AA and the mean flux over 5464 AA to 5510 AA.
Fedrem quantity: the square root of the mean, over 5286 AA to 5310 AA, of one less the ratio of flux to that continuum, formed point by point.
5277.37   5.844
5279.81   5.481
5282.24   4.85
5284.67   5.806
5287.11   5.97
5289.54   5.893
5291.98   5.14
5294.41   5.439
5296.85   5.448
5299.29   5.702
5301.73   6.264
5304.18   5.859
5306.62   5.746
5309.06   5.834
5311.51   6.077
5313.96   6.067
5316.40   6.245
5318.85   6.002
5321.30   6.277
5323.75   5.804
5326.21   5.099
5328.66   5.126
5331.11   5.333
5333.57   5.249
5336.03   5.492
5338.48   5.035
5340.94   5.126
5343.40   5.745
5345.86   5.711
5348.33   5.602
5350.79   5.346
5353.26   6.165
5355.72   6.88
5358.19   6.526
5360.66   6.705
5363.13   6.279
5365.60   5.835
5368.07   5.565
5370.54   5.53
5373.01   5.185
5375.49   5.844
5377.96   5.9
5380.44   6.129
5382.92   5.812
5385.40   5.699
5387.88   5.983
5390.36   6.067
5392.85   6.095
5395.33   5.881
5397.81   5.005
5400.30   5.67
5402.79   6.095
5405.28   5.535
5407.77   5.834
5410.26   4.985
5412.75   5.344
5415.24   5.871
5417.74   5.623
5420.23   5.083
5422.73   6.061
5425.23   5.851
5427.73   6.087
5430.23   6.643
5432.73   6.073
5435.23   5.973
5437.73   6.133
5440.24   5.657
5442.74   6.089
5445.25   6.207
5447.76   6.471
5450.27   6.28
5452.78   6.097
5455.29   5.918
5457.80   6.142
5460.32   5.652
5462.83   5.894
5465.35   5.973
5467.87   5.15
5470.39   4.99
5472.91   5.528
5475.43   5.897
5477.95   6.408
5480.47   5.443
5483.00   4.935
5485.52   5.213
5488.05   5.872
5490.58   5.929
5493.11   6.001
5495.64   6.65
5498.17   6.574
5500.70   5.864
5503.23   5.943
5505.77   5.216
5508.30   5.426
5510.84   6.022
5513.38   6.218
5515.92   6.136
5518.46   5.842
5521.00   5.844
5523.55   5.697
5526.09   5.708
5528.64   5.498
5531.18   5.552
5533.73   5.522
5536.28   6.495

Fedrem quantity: 0.14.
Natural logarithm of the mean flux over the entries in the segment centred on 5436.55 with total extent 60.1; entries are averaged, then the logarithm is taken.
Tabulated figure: 1.78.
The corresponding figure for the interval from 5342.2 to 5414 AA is 1.76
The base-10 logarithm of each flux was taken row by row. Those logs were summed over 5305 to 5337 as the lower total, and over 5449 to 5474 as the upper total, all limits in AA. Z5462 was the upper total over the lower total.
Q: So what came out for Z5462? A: 0.8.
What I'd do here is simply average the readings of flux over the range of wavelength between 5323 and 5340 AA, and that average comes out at 5.3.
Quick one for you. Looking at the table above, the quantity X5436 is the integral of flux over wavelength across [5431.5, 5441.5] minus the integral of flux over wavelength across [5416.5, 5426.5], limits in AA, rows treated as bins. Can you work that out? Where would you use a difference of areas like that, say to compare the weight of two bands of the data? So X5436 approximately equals 3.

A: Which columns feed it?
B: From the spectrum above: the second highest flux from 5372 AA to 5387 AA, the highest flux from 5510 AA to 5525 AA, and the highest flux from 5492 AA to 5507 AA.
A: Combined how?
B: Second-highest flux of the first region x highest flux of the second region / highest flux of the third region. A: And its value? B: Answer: 5.52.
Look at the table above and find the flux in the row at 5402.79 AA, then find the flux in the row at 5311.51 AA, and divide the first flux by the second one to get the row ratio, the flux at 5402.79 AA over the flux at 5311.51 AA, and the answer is 1.00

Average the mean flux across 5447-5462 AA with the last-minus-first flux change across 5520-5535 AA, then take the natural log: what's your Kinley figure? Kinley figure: 1.06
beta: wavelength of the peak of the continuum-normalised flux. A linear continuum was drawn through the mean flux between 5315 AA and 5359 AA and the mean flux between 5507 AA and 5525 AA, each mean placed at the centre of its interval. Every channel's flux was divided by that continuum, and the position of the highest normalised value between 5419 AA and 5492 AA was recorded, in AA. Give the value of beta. 5430.23 AA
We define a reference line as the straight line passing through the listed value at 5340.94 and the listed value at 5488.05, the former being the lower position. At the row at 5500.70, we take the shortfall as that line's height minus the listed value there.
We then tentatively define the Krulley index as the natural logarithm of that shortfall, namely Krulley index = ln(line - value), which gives -2.6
